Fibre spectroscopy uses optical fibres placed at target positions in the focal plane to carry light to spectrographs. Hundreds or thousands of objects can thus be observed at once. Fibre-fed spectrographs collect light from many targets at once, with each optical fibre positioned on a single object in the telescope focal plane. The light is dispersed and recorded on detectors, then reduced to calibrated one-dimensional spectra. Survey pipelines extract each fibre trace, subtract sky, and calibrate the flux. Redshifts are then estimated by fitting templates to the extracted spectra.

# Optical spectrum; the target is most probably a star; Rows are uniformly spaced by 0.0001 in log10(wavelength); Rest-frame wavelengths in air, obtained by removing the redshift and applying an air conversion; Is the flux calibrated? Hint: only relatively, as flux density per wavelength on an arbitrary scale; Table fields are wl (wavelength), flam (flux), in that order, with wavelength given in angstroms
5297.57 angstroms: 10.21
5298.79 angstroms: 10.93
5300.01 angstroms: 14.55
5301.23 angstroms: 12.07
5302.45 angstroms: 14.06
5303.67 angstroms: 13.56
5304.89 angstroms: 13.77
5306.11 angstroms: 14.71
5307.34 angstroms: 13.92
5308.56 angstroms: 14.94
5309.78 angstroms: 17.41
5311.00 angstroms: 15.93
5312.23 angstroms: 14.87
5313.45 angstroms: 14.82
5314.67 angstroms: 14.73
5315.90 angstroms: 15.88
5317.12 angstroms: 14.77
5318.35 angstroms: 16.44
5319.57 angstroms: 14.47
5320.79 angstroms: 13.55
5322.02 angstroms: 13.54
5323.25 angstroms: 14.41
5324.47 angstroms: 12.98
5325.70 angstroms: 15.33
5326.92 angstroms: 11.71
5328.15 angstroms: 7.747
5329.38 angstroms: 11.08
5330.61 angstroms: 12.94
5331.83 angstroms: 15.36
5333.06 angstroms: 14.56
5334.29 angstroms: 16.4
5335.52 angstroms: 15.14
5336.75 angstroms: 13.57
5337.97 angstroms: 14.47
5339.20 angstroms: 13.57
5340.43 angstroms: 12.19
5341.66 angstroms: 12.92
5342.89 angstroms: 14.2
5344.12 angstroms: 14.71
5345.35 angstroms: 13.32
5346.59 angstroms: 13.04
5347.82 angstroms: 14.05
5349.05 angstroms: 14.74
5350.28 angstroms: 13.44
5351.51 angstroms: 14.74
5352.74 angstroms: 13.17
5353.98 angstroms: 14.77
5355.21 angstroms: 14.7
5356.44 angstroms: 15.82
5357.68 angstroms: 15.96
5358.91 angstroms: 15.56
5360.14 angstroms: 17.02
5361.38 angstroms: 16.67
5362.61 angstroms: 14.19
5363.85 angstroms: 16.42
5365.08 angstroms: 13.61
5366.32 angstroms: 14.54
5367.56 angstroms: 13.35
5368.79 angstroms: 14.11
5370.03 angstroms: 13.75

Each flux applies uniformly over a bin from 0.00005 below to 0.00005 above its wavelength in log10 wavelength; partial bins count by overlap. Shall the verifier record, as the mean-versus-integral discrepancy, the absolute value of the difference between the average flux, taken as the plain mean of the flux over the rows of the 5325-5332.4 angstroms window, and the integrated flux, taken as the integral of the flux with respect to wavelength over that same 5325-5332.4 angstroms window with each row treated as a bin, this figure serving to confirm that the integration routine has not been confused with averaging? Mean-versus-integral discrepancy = 79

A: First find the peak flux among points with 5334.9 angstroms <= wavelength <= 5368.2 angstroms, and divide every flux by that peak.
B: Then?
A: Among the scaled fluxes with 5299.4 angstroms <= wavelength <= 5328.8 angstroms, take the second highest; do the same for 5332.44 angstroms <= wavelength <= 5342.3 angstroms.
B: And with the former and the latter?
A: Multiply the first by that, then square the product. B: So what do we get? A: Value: 0.738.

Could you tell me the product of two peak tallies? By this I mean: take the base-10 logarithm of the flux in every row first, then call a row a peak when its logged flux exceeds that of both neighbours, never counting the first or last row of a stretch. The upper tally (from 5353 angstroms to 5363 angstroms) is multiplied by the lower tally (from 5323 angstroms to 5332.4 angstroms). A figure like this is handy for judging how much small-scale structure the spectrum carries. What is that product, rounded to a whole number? 2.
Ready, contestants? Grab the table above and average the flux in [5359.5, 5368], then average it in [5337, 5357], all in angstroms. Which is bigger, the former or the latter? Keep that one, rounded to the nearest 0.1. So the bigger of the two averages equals 15.1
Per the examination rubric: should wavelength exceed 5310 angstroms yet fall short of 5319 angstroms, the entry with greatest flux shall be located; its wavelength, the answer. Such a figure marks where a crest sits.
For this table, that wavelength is 5318.35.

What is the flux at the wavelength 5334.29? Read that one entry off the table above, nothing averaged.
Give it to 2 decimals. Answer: 16.40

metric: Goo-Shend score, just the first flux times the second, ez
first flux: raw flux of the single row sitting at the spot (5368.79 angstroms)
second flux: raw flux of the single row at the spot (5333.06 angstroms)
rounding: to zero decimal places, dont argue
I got 205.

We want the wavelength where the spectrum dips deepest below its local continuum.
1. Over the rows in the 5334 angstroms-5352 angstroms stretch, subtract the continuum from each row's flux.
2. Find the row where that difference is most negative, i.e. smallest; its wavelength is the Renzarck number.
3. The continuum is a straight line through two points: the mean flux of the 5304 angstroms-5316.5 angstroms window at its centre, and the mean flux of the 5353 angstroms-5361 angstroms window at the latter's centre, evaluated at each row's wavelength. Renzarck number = 5340.43 angstroms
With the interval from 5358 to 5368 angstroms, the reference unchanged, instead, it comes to 5367.56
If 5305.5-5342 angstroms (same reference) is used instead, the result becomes 5328.15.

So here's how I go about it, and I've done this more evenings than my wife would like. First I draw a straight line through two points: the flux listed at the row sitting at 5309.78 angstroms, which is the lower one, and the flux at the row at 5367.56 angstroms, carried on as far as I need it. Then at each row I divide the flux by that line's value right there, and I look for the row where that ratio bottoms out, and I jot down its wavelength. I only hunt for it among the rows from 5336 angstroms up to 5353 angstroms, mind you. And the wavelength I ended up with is 5340.43 angstroms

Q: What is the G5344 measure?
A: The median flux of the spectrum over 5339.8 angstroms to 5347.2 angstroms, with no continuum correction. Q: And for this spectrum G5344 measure 13.18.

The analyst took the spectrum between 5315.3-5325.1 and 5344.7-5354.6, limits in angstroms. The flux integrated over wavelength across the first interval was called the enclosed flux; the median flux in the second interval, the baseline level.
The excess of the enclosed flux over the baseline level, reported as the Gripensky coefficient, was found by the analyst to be 128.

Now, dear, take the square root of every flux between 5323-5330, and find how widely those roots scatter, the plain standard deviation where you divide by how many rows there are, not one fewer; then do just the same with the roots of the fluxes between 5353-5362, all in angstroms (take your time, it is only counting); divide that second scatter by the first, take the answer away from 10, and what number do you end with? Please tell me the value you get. 9.7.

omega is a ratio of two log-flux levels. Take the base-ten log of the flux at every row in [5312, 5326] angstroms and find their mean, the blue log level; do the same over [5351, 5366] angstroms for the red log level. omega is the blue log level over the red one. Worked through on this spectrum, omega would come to 0.986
